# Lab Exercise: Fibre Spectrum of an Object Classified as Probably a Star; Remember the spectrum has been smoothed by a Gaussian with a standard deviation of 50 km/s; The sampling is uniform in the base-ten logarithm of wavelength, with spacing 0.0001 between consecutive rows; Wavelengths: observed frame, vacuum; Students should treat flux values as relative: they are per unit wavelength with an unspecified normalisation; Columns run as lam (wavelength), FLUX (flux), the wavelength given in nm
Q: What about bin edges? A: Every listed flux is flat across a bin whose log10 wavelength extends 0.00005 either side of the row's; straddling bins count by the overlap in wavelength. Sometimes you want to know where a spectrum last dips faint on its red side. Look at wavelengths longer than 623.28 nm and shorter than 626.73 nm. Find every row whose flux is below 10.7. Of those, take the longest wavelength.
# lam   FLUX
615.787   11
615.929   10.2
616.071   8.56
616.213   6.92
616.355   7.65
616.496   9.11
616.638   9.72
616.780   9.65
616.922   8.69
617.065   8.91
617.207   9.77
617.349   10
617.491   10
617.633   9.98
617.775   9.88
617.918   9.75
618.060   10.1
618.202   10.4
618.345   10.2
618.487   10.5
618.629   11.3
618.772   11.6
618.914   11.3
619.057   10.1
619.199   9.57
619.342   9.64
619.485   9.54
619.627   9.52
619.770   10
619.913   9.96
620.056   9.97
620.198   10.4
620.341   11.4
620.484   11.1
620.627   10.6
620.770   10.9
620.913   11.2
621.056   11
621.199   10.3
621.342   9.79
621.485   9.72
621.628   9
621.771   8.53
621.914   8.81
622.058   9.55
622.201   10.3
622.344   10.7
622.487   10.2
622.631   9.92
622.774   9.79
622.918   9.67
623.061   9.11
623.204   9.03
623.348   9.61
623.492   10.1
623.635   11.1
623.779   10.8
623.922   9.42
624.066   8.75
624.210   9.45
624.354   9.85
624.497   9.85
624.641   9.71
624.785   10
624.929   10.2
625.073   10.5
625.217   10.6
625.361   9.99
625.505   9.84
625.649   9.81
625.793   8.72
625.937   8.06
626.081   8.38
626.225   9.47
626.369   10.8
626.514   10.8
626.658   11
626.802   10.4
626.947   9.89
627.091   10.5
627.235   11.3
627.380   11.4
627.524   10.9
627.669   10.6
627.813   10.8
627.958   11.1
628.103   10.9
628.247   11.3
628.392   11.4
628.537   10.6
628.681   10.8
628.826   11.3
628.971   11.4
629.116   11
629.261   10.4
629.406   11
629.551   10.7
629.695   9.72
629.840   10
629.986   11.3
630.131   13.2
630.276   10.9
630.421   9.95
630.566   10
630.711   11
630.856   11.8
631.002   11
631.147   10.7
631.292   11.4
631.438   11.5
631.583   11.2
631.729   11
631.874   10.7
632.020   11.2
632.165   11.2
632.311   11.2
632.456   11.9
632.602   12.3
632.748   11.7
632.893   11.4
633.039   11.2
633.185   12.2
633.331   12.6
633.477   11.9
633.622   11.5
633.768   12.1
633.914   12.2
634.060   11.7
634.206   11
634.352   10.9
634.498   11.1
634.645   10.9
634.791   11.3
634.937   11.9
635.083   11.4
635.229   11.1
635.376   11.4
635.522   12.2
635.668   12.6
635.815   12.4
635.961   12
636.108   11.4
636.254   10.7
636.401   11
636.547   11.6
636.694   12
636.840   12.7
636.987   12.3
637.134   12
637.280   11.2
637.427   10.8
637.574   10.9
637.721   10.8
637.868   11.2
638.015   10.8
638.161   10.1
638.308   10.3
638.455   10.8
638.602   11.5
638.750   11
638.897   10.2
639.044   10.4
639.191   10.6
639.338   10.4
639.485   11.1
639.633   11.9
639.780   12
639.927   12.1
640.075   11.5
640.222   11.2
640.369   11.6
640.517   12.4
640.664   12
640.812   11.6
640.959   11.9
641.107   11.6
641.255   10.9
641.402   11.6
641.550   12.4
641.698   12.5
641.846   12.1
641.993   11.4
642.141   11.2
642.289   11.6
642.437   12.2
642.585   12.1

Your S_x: 626.225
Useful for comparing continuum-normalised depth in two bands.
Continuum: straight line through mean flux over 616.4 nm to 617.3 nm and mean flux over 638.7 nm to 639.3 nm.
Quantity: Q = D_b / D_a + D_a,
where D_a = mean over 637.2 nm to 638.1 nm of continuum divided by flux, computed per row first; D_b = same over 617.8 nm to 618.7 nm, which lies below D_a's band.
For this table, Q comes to 1.904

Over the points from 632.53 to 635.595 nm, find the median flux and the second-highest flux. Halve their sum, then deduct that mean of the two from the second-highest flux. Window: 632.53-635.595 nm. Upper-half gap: 0.40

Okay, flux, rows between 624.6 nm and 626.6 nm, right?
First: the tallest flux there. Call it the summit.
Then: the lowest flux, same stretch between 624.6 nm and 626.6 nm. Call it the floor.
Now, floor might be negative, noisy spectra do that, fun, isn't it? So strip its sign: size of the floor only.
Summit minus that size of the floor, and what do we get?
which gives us 2.74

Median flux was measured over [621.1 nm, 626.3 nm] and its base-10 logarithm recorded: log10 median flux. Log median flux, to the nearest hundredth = 0.99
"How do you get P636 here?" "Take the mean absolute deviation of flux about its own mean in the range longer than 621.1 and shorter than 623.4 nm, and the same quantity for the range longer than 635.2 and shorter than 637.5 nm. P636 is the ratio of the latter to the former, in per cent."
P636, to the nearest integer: 120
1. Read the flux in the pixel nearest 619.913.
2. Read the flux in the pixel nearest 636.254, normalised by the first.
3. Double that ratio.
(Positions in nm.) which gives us 2.15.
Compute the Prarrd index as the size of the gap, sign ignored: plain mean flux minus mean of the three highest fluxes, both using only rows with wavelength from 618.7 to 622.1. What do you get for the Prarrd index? 1.3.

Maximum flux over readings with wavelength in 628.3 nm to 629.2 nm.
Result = 11.4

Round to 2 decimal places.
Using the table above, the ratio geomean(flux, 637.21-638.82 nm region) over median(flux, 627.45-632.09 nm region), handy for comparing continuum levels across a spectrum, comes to 0.99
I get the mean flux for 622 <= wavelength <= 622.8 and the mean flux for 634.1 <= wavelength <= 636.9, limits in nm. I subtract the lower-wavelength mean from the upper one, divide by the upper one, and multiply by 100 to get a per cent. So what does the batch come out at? 13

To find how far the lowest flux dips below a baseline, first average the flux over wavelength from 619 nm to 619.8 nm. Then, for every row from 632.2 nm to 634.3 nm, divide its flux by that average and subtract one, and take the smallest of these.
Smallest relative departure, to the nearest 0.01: 0.13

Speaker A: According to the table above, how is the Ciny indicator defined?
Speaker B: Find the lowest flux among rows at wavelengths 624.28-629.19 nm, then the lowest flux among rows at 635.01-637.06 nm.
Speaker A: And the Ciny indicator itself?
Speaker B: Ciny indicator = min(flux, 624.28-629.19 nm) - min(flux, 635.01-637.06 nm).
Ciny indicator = -2.6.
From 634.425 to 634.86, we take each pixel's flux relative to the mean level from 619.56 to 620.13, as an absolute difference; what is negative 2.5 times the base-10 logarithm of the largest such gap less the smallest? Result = 1.0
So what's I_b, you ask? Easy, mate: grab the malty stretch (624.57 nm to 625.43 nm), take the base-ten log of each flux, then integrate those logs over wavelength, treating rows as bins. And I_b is 0.87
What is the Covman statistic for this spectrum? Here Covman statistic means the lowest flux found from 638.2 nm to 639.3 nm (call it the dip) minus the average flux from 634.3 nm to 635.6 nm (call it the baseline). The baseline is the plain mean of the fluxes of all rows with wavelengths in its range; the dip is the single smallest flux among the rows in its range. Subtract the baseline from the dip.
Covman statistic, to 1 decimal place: -1.2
